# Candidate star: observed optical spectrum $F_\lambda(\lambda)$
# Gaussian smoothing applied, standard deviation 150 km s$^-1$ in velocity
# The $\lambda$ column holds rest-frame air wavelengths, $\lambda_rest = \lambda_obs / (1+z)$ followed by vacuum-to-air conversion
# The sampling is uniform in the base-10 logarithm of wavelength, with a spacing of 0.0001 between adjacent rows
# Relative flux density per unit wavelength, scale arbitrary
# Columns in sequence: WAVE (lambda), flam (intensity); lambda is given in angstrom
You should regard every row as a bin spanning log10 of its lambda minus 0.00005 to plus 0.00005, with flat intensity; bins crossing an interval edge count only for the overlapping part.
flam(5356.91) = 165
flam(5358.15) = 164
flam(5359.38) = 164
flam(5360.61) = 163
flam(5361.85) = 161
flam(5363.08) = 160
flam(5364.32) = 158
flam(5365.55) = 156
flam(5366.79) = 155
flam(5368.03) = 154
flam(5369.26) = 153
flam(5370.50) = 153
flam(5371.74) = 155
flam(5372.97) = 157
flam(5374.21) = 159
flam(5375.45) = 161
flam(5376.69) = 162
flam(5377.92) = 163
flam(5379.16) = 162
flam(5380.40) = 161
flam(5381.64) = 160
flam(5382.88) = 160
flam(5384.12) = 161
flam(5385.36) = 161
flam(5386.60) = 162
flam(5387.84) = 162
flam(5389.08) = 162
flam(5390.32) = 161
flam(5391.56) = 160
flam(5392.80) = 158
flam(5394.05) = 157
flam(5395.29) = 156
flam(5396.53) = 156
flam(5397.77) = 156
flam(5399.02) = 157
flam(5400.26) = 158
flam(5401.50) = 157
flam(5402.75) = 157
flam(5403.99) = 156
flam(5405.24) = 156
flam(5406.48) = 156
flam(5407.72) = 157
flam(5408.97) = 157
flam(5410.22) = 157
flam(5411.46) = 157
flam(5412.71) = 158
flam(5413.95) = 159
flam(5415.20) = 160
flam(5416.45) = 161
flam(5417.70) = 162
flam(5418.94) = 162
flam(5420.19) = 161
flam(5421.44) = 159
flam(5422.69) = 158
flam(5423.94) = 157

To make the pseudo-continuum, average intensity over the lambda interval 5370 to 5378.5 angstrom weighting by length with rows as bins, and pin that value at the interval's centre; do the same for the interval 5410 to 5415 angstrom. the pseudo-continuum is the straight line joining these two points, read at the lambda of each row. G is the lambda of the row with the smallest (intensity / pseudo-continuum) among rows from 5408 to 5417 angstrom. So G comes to 5408.97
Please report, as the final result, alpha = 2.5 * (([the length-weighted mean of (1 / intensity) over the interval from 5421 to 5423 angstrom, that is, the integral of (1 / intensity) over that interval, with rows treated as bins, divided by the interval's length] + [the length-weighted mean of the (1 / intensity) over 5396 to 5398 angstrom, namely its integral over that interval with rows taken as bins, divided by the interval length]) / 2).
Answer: 0.0159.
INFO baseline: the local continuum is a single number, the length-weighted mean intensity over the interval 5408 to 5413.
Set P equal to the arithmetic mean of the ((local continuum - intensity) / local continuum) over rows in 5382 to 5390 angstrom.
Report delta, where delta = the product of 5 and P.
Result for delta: -0.14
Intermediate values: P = -0.028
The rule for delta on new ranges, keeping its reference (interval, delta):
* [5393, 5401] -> 0.01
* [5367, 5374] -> 0.08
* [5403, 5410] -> 0.02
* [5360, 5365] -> -0.11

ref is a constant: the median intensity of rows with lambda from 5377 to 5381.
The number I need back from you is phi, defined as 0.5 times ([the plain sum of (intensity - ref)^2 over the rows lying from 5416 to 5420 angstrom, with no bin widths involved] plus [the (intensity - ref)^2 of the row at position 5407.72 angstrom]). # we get 13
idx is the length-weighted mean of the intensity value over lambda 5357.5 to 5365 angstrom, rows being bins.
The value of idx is 162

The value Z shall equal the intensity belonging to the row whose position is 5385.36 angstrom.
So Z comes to 161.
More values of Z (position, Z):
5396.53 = 156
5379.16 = 162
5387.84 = 162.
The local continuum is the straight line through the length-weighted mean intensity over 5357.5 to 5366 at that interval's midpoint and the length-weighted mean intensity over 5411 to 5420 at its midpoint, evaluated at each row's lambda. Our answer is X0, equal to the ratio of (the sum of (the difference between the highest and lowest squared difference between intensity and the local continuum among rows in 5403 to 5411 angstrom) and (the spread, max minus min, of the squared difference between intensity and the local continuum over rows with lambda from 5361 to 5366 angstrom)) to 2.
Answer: 16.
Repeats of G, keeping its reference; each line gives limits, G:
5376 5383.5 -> 5381.64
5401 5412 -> 5403.99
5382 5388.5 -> 5382.88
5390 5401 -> 5395.29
